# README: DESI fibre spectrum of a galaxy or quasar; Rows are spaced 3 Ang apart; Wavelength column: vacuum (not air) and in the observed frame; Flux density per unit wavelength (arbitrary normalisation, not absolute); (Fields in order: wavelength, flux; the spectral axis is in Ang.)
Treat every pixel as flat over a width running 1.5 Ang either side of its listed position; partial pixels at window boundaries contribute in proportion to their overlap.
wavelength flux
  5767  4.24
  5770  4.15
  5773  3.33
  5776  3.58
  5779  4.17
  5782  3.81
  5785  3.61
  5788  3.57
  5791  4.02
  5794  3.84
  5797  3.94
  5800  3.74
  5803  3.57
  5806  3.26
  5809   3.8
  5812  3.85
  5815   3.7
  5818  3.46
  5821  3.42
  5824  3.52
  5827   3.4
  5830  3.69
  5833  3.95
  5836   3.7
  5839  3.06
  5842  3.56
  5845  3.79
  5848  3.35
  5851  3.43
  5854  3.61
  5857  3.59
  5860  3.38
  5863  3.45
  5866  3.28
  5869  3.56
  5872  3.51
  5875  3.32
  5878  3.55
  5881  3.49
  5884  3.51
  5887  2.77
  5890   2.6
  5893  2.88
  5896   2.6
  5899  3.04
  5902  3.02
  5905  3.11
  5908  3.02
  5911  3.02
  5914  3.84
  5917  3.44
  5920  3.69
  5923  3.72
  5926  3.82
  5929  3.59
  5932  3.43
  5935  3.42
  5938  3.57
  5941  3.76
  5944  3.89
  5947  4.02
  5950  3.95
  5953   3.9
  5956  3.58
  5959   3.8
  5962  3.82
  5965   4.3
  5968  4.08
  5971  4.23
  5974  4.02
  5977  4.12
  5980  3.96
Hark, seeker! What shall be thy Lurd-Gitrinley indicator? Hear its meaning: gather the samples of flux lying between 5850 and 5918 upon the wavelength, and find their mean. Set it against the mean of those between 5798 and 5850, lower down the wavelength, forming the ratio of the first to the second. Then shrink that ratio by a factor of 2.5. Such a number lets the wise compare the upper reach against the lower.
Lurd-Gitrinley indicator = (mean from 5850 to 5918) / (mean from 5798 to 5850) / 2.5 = 0.36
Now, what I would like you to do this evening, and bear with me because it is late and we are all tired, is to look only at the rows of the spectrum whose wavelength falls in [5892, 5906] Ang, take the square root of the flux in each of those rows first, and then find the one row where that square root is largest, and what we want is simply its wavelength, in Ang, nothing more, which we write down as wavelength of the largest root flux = 5905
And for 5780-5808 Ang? 5791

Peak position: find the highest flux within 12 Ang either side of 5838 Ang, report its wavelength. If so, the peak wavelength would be 5833 Ang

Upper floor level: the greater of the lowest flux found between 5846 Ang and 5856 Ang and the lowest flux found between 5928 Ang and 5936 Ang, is 3.4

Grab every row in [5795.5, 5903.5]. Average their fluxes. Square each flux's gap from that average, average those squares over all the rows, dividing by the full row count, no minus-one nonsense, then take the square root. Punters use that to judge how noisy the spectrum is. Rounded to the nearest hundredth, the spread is 0.34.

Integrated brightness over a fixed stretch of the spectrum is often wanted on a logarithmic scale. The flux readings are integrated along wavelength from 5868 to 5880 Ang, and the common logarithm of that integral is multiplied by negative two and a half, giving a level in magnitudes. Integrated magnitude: -4.05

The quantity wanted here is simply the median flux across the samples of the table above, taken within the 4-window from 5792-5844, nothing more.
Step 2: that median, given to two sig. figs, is 3.7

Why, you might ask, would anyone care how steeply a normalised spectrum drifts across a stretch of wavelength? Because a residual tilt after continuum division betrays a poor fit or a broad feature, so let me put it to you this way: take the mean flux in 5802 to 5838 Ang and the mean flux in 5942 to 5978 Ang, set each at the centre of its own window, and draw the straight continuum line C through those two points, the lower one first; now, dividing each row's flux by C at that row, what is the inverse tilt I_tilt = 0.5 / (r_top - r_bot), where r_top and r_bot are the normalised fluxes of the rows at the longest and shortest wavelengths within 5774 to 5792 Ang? 4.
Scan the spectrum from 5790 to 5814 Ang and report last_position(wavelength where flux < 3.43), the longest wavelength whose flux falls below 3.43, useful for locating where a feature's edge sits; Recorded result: 5806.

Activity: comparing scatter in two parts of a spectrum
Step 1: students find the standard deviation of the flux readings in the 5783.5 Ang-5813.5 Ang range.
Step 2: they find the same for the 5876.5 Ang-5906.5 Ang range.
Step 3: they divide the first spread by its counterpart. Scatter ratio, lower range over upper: 0.62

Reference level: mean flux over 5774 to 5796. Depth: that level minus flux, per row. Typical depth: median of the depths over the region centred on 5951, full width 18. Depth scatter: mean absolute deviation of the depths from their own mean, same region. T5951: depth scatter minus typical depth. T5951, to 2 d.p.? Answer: 0.21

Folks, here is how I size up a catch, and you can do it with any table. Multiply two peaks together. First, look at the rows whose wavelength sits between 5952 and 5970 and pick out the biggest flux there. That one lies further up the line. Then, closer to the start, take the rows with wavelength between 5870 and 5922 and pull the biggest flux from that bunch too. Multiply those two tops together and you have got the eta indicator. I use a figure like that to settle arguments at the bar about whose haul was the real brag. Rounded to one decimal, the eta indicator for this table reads 16.5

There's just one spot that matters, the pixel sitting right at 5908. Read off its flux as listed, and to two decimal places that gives 3.02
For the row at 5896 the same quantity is 2.60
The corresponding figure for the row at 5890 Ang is 2.60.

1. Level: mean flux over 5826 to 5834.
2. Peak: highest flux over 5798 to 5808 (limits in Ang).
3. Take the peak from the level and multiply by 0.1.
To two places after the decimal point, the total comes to -0.01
